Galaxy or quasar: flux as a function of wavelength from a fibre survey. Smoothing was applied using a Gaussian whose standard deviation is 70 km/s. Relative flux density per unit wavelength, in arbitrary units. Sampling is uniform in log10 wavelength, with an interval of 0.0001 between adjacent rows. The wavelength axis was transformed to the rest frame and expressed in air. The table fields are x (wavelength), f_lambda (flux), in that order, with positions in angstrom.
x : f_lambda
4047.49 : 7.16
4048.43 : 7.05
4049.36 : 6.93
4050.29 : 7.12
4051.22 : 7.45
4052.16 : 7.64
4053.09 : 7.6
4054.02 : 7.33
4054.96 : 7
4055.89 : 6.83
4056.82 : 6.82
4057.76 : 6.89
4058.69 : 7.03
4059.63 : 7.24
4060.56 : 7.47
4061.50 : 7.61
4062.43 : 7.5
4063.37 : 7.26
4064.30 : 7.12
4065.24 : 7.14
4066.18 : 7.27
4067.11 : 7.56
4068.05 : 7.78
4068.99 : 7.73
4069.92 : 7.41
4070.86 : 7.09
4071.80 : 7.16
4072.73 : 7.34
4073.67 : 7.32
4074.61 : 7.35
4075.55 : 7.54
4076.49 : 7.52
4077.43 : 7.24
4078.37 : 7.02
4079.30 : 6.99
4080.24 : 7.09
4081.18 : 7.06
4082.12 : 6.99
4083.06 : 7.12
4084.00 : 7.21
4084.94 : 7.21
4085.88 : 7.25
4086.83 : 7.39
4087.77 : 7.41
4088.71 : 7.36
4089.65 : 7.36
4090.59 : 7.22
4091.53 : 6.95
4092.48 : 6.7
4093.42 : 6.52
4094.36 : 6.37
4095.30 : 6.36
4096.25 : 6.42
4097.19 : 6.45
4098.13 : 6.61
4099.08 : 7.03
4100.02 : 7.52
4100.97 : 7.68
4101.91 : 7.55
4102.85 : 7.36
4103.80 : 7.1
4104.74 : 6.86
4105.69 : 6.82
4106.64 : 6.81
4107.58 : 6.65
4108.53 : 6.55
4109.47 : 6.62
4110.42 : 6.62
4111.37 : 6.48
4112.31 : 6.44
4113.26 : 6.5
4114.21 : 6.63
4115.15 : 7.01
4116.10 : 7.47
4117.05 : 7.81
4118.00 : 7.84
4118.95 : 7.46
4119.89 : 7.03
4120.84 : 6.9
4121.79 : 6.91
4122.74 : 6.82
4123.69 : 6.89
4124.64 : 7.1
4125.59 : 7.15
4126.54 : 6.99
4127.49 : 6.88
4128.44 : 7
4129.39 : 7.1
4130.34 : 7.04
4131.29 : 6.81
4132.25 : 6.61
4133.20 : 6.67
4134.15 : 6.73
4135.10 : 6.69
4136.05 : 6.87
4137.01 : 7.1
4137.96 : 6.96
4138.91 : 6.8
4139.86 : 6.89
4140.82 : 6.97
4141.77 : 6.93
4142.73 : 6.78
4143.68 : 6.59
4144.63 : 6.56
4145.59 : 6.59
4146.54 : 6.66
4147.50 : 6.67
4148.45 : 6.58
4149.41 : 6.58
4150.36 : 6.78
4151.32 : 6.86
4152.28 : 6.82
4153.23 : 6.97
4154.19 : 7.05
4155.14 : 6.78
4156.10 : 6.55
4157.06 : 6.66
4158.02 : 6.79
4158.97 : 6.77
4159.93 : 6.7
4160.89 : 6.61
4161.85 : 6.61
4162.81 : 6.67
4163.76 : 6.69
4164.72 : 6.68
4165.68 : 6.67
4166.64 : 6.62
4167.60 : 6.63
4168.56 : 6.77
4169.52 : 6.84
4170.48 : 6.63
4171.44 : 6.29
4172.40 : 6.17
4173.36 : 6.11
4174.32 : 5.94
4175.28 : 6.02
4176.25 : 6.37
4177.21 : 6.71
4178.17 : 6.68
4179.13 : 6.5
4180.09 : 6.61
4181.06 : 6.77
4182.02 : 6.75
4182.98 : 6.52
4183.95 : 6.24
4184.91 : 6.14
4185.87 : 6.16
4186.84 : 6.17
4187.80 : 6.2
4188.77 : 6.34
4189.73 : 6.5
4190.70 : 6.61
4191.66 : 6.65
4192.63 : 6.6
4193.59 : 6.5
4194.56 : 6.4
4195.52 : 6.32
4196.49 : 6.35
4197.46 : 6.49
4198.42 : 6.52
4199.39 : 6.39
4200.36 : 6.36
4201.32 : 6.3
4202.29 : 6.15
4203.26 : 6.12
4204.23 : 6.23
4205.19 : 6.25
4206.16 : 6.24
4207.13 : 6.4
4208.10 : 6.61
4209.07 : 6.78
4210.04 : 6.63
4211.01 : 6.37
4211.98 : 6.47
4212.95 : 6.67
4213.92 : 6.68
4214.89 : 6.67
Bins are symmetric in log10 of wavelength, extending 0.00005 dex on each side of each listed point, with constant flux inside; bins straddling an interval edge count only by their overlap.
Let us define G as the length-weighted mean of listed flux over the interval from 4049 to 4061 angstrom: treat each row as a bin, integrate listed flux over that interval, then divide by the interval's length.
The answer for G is 7.18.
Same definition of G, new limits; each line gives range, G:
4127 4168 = 6.77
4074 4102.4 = 7.08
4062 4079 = 7.35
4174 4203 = 6.41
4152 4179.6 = 6.60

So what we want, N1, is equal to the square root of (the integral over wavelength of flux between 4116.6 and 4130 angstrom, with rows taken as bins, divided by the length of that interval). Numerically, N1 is 2.67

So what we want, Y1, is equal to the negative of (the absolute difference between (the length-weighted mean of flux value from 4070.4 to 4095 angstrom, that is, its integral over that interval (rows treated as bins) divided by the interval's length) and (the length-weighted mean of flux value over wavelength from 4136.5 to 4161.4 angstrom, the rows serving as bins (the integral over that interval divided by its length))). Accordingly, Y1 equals -0.4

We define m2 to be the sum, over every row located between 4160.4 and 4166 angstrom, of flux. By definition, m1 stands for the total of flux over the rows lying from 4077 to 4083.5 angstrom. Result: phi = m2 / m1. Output 0.81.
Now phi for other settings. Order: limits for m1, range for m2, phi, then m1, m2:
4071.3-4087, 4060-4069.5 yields 0.61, 123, 74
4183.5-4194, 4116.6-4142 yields 2.70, 70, 189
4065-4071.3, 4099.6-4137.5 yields 5.37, 52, 279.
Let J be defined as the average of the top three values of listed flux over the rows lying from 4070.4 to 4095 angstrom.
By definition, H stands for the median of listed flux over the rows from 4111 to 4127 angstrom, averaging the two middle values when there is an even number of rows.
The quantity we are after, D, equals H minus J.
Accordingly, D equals -0.50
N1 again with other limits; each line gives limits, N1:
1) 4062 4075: 2.71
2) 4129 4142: 2.62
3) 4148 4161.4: 2.60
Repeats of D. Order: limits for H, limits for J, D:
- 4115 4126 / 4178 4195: 0.33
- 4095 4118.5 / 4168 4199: 0.02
